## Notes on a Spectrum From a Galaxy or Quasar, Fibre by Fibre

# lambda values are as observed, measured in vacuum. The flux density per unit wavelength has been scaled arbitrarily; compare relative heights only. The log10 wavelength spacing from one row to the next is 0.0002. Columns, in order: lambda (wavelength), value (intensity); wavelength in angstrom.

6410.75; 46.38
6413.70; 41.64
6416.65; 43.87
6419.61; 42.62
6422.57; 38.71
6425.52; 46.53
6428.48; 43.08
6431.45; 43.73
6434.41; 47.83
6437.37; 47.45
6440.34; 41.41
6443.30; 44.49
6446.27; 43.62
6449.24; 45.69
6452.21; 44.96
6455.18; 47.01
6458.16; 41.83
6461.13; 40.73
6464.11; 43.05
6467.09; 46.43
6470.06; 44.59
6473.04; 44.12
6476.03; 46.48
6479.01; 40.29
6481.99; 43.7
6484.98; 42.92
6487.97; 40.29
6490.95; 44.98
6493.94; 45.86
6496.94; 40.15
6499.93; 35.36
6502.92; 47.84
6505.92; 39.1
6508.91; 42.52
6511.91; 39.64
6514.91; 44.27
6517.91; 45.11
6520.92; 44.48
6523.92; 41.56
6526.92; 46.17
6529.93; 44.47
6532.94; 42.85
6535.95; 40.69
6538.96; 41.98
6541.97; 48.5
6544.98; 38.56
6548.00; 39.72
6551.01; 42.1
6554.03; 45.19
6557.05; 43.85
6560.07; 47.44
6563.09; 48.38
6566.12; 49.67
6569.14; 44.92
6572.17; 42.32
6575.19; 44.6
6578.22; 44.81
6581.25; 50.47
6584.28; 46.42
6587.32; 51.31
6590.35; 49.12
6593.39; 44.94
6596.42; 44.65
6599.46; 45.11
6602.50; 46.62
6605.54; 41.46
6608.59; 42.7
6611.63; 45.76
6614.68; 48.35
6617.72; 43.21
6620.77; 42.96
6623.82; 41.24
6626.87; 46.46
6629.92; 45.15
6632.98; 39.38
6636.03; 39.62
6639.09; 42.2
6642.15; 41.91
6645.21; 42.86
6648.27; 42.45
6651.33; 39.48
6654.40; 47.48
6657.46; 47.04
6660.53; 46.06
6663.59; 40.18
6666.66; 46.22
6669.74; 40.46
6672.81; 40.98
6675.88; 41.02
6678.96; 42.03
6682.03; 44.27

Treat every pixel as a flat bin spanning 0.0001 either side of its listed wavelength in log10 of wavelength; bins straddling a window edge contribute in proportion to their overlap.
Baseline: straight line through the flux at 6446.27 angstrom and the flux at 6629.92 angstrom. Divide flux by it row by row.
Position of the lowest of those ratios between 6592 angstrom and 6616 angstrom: 6605.54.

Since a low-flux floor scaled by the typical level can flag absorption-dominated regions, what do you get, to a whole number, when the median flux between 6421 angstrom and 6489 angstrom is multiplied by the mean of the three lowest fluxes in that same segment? 1739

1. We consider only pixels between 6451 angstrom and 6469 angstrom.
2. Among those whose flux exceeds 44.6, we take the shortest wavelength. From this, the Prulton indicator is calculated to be 6452.21 angstrom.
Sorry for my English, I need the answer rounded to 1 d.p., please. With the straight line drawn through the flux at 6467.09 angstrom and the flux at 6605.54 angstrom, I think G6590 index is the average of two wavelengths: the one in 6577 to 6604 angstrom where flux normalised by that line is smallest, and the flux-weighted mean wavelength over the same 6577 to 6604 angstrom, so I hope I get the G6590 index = 6584.2 angstrom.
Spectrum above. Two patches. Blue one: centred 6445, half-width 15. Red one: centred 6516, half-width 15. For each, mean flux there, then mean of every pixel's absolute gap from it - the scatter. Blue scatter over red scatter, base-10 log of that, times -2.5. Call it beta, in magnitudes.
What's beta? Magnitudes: 0.25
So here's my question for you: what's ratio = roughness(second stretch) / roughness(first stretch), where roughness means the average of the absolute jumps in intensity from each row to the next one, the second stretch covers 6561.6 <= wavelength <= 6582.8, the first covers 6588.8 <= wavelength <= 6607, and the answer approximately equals 1.21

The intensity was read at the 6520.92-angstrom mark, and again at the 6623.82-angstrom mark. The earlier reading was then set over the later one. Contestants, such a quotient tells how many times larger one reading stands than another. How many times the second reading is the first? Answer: 1.08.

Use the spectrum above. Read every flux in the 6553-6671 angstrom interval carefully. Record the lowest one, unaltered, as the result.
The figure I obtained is 39.38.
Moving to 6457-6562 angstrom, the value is 35.36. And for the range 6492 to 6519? 35.36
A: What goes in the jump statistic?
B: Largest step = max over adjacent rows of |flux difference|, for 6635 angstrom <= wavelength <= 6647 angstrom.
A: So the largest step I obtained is 2.6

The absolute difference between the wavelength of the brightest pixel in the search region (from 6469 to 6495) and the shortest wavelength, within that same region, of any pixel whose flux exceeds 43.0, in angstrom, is 6.0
